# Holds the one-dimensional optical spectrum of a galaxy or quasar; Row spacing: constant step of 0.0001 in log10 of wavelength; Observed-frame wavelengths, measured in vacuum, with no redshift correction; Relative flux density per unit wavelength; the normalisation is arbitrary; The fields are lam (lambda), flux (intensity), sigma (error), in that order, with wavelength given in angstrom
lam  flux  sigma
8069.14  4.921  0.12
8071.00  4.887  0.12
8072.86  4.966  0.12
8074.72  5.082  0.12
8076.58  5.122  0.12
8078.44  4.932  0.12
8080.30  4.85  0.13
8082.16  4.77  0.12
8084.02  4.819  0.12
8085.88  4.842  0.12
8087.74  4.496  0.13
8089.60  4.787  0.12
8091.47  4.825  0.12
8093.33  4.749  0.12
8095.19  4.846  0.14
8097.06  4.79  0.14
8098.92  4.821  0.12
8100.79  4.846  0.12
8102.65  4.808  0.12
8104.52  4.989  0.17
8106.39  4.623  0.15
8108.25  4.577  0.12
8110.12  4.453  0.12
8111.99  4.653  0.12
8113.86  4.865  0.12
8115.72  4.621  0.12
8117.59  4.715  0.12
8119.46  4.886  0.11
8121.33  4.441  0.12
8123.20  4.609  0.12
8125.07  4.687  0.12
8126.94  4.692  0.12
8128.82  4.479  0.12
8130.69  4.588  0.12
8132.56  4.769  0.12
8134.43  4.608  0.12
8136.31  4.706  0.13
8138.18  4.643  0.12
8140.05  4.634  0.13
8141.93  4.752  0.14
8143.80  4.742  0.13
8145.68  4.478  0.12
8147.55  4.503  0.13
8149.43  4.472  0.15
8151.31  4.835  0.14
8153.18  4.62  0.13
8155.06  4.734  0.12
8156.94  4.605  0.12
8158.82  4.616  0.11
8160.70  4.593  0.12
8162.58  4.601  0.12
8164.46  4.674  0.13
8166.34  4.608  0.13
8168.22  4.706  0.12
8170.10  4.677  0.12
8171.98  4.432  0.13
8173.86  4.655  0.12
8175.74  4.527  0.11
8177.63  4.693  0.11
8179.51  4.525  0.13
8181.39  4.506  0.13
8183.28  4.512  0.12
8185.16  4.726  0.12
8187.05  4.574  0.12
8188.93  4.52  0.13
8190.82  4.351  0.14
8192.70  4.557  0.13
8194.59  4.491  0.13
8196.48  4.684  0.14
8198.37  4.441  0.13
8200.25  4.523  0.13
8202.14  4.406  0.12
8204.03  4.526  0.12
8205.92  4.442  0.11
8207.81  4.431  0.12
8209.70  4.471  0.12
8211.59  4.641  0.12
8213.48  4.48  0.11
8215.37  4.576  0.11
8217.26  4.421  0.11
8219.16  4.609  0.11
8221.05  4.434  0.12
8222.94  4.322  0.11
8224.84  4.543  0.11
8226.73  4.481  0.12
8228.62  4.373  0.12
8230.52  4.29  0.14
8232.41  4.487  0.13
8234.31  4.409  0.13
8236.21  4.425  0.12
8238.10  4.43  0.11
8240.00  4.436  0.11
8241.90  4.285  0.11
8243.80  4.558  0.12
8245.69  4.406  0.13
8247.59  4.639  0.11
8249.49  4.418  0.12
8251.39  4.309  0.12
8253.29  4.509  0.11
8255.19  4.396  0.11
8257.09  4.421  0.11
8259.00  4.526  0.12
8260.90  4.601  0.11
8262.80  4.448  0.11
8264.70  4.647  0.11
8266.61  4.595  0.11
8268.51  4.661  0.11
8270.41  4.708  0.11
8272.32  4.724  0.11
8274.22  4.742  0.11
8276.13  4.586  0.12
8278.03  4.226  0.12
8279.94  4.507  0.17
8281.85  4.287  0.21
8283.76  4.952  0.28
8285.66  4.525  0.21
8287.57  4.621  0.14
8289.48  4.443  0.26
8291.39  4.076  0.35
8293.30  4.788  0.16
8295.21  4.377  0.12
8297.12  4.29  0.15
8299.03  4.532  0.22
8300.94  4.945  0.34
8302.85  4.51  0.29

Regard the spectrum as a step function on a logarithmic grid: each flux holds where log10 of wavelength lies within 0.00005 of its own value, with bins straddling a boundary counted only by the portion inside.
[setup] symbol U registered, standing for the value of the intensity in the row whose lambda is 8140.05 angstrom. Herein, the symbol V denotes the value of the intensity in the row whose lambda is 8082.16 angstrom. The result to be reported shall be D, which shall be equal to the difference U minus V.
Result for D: -0.14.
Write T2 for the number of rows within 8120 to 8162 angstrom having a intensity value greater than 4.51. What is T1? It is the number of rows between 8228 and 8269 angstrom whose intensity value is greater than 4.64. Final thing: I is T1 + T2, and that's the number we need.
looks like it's 19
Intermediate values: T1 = 2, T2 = 17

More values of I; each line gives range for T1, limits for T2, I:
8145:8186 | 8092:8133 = 27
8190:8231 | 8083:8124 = 21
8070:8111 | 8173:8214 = 31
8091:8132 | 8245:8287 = 26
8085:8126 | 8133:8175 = 33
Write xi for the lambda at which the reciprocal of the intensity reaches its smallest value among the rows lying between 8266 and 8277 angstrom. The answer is 8274.22 angstrom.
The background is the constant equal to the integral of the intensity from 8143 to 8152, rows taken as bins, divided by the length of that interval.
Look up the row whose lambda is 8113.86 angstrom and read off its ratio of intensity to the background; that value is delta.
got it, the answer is 1.06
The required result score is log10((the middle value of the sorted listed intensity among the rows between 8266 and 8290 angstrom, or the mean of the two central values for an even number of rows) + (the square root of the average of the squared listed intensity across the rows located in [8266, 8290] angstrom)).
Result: 0.963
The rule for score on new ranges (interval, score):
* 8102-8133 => 0.970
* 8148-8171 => 0.967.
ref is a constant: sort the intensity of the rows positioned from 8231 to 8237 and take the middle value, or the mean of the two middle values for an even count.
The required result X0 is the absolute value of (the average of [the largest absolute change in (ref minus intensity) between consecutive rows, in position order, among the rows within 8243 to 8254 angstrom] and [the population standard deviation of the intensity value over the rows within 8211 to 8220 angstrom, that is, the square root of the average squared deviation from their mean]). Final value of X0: 0.16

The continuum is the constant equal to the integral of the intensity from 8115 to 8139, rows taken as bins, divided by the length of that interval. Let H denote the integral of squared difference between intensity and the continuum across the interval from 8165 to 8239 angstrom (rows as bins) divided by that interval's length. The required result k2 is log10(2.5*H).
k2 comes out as -1.12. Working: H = 0.031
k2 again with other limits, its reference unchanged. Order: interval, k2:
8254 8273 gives -1.33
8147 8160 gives -1.47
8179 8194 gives -1.24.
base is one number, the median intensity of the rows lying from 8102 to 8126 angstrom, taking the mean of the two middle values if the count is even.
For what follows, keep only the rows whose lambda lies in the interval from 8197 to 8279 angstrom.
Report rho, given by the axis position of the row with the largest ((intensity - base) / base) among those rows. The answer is 8274.22 angstrom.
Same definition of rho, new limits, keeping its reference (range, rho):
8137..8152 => 8151.31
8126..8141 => 8132.56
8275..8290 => 8283.76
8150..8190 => 8151.31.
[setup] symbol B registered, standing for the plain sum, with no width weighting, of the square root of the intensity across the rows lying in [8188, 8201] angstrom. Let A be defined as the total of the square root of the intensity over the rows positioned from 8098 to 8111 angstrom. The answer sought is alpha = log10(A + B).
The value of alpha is 1.48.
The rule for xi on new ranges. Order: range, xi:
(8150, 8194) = 8151.31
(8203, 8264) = 8211.59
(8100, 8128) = 8104.52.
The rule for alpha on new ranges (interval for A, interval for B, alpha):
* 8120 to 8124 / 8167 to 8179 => 1.23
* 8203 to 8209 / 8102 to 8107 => 1.11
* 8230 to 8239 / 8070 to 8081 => 1.38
